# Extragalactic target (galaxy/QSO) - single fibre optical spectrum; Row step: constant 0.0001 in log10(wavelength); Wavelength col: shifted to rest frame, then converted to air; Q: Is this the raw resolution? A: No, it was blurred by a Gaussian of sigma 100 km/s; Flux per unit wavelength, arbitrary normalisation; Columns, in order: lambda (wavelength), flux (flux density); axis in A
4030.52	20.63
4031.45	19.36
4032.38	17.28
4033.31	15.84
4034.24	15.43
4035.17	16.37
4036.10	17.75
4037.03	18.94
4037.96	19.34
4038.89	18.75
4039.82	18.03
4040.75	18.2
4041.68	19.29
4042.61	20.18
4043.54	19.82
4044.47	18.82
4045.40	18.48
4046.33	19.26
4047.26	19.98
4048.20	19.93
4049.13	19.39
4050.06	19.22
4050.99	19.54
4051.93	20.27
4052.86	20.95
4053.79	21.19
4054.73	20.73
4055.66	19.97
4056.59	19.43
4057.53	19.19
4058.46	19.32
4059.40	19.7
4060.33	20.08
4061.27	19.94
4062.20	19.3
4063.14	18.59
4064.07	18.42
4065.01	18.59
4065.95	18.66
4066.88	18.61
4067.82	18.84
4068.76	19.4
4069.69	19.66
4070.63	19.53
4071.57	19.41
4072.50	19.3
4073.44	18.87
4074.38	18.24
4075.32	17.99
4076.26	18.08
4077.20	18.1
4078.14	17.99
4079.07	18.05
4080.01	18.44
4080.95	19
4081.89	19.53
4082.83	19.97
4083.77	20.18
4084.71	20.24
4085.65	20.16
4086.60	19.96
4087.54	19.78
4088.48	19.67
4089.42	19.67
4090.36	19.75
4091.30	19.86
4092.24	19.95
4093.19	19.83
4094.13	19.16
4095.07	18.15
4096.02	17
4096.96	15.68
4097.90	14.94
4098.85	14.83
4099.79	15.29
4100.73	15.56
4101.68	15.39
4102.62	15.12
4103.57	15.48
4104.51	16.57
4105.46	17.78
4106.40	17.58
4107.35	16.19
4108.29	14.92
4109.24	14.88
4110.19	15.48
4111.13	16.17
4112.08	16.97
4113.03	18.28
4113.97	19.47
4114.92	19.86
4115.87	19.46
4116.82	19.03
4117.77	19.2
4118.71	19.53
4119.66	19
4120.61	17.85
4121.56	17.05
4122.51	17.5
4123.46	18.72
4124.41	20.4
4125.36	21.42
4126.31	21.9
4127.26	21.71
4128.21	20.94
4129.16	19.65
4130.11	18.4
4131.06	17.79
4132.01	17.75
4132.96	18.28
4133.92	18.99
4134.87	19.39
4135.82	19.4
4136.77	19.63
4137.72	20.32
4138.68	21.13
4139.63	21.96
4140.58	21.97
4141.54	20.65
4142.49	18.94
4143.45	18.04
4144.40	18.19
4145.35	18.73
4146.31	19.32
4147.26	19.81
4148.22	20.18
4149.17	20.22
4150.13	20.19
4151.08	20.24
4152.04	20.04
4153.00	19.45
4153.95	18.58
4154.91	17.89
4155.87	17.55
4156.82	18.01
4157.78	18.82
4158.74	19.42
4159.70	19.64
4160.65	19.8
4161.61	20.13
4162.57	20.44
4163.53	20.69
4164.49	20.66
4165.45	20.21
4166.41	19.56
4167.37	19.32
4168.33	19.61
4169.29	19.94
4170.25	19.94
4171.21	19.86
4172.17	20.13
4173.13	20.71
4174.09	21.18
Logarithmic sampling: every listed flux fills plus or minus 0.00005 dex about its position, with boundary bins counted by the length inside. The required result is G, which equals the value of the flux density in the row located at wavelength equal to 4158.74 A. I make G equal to 19.42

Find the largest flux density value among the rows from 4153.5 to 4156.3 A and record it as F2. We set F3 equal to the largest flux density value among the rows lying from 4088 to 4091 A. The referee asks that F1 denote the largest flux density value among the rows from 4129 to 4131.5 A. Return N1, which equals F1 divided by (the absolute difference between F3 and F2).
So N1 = 17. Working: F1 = 19.65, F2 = 18.58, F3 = 19.75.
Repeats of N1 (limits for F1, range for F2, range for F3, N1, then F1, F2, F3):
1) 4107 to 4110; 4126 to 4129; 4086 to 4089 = 8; 16.19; 21.9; 19.96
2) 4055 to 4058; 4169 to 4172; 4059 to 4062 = 143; 19.97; 19.94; 20.08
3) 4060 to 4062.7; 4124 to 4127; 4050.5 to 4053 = 21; 20.08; 21.9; 20.95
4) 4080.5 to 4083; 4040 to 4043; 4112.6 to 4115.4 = 62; 19.97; 20.18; 19.86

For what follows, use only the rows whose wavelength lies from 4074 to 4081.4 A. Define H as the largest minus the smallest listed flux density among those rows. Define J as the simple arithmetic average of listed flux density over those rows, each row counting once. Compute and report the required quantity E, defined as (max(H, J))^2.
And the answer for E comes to 333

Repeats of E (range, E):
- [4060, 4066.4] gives 364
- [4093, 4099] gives 292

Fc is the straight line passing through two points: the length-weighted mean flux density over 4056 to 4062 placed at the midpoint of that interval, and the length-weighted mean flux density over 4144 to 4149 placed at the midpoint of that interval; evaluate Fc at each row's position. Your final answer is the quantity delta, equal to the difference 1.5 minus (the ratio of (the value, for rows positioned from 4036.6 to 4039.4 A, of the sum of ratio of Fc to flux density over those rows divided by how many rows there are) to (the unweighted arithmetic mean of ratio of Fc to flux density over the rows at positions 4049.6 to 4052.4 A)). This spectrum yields 0.46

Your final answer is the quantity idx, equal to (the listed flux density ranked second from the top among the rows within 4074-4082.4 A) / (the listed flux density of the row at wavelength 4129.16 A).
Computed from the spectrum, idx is 0.97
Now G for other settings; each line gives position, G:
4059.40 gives 19.7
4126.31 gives 21.9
